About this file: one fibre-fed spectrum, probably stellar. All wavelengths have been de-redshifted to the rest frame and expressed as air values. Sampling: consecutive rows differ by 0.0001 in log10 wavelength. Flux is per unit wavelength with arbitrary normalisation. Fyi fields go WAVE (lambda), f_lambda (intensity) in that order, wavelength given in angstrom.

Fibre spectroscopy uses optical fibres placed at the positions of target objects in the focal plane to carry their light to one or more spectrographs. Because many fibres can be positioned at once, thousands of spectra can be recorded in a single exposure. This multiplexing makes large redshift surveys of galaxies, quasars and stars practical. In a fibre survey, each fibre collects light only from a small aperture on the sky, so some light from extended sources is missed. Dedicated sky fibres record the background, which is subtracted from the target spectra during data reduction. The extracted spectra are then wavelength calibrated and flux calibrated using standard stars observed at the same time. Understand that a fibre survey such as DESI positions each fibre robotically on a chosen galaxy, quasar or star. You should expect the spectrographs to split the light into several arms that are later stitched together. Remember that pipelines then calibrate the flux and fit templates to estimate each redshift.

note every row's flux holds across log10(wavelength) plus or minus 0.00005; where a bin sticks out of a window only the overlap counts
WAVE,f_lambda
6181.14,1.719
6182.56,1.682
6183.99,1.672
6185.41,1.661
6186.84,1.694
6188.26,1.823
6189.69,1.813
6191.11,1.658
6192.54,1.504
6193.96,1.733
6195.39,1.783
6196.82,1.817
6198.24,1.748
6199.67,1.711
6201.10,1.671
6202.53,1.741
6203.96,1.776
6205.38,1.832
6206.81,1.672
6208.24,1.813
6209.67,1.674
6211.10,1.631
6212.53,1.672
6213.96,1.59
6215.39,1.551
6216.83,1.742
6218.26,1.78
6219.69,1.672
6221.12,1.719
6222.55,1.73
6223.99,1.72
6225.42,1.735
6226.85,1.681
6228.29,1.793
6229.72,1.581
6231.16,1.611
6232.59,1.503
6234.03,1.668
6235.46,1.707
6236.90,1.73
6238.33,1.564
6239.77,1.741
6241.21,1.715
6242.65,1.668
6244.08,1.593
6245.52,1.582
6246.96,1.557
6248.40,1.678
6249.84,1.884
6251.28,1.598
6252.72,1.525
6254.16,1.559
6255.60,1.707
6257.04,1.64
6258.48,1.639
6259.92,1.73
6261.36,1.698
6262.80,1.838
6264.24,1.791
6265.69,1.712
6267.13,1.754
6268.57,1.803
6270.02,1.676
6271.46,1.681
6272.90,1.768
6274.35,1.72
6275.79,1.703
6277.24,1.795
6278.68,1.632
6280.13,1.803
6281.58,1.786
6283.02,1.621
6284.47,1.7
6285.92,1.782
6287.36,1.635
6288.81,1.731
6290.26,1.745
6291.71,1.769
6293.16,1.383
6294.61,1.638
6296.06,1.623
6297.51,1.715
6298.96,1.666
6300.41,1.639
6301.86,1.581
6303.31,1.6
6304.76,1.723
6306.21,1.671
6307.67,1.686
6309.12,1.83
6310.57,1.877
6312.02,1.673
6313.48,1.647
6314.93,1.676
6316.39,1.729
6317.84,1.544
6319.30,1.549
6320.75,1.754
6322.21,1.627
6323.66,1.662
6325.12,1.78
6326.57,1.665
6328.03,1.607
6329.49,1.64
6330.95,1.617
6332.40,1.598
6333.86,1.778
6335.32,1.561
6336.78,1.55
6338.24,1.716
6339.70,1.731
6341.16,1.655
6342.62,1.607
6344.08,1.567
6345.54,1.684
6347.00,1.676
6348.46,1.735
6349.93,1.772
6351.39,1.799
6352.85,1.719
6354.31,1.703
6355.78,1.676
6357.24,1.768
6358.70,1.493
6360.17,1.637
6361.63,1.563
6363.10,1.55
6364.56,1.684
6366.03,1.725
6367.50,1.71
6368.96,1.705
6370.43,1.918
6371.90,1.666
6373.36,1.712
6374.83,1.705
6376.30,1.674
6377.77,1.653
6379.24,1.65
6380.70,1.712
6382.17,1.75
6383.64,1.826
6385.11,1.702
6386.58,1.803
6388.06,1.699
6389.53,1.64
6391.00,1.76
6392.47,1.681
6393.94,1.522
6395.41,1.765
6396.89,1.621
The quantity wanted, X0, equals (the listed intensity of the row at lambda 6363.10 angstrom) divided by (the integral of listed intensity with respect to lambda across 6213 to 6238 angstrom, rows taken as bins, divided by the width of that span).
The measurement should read 0.93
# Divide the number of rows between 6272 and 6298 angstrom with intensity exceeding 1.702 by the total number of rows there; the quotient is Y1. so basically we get 0.61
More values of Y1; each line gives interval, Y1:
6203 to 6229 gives 0.56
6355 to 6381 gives 0.44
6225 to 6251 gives 0.39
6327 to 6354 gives 0.39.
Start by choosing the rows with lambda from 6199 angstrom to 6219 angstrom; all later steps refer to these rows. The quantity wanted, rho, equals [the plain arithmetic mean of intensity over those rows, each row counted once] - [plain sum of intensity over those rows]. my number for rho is -22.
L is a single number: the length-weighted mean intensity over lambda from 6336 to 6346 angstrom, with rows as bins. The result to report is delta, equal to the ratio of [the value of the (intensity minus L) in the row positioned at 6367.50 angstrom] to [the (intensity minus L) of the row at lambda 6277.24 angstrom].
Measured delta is 0.4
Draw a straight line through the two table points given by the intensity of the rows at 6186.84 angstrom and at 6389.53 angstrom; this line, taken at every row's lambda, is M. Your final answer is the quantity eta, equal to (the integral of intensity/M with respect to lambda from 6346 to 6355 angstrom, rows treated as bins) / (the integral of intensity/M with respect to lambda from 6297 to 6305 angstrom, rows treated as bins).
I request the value 1.19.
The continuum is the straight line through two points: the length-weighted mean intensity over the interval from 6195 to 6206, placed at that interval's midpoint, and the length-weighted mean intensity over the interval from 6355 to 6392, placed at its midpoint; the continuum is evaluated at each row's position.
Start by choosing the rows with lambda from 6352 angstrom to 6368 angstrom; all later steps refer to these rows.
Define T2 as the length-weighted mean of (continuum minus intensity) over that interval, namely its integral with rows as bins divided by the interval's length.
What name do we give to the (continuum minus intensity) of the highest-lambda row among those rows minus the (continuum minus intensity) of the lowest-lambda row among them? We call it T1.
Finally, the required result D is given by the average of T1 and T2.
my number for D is 0.023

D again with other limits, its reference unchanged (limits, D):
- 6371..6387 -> -0.082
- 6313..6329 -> 0.045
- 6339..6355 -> 0.016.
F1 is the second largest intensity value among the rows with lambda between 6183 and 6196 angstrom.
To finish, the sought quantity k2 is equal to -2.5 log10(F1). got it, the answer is -0.646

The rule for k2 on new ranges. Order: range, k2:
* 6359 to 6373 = -0.592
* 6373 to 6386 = -0.608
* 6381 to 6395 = -0.640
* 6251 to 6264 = -0.595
